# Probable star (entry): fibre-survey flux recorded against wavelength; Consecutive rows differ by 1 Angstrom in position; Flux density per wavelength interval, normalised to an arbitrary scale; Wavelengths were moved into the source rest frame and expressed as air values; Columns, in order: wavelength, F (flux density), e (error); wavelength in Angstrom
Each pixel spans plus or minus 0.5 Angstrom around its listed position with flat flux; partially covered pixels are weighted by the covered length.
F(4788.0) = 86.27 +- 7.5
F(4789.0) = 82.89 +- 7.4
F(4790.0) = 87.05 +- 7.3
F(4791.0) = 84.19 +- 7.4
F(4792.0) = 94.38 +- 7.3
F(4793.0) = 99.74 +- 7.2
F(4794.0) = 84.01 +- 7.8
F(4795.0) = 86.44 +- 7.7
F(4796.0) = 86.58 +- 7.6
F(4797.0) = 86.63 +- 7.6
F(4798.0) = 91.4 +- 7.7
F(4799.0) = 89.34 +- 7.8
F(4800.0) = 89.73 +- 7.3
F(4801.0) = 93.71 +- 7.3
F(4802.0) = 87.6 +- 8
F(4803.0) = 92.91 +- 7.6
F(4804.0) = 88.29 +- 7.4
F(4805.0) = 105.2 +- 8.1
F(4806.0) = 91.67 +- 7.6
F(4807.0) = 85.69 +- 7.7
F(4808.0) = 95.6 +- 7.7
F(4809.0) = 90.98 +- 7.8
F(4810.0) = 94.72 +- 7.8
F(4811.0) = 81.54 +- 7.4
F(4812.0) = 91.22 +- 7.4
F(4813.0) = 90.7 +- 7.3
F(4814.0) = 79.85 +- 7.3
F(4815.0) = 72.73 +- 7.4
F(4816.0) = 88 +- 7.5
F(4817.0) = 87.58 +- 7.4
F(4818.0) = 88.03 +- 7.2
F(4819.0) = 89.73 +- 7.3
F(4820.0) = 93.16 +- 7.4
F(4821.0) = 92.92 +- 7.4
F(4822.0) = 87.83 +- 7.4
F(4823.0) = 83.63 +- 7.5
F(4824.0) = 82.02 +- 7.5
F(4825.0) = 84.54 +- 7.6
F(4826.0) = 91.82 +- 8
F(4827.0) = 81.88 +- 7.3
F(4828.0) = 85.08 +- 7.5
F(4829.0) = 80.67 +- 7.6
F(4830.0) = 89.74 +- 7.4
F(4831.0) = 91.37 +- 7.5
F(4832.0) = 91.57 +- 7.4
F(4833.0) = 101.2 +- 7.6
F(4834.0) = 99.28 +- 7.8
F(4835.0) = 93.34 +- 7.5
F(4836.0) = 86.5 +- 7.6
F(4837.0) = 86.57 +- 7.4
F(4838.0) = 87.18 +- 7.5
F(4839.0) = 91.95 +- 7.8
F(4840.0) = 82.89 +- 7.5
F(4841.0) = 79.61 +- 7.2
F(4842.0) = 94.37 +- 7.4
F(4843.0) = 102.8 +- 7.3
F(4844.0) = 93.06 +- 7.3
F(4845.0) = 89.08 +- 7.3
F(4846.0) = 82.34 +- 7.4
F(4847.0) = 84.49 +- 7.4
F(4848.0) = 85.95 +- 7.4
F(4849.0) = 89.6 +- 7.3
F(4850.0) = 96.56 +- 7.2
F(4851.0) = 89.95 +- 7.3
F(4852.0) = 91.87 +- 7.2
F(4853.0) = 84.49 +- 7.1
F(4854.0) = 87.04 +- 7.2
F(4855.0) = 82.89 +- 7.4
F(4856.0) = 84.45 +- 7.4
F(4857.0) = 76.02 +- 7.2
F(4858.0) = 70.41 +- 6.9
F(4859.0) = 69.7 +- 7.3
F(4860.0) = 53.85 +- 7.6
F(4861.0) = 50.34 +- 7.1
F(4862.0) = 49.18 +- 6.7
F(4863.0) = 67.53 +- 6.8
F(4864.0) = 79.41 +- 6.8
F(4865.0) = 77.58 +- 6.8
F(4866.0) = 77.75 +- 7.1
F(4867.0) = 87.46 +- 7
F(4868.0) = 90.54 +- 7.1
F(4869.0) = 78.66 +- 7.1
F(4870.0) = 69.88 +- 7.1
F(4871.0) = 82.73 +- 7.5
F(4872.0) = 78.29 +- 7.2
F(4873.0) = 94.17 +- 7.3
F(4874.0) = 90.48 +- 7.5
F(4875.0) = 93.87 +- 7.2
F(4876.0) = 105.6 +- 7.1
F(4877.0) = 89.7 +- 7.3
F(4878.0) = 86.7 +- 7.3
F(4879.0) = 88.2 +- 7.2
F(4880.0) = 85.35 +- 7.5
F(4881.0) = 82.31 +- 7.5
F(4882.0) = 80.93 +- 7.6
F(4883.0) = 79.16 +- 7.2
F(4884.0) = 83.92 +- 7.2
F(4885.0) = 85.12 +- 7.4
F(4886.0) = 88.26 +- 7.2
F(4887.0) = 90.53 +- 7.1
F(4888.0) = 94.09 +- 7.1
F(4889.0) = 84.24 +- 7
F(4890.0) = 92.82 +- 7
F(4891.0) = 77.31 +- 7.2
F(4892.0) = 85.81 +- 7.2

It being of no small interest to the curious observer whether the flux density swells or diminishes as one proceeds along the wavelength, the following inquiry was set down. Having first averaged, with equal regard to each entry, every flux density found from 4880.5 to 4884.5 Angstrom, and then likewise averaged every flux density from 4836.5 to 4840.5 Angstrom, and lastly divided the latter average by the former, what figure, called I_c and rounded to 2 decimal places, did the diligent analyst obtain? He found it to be 1.07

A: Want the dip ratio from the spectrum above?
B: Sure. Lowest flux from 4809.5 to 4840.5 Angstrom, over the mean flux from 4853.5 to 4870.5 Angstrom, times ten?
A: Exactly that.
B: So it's 9.9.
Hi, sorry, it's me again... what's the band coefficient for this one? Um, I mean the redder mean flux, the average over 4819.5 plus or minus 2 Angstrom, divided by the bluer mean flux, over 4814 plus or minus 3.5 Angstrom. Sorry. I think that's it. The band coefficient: 1.08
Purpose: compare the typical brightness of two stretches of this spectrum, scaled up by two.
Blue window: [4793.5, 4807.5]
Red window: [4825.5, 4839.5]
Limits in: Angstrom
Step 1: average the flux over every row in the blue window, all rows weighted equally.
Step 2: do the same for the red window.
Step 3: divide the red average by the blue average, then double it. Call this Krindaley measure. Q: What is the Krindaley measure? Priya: 2.00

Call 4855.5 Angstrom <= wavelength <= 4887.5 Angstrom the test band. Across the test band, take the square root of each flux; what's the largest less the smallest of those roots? 3.3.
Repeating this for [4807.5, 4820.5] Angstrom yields 1.2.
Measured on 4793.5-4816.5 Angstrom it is 1.7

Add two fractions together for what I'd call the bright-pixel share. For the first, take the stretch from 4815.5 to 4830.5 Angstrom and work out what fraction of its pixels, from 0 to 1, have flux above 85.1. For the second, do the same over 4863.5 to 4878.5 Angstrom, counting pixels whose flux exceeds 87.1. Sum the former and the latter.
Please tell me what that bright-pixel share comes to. 1.1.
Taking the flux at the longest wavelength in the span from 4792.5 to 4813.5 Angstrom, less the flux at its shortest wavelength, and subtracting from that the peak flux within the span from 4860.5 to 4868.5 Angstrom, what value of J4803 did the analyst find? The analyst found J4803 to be -100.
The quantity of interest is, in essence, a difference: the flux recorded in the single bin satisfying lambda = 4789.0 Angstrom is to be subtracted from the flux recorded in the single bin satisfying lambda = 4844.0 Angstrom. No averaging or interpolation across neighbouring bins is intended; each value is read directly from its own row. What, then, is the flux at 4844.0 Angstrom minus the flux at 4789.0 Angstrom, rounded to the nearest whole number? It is 10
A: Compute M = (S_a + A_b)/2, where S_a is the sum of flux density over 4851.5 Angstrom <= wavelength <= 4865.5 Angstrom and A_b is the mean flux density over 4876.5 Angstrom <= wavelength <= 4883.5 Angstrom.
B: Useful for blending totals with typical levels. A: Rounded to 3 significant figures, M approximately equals 555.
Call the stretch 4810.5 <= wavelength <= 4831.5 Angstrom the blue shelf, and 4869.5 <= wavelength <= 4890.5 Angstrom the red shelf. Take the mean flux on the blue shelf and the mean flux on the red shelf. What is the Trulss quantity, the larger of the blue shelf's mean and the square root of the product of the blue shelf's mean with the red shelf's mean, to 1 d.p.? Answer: 86.7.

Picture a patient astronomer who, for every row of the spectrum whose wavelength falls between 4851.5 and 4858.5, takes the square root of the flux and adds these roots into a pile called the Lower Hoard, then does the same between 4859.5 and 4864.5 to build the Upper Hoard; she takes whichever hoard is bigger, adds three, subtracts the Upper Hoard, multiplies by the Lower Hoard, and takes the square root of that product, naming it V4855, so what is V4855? 42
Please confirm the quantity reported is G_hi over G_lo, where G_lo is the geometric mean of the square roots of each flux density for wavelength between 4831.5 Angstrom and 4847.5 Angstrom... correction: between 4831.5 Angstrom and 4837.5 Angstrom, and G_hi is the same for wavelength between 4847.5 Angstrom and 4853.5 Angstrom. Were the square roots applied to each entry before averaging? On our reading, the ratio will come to 0.98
